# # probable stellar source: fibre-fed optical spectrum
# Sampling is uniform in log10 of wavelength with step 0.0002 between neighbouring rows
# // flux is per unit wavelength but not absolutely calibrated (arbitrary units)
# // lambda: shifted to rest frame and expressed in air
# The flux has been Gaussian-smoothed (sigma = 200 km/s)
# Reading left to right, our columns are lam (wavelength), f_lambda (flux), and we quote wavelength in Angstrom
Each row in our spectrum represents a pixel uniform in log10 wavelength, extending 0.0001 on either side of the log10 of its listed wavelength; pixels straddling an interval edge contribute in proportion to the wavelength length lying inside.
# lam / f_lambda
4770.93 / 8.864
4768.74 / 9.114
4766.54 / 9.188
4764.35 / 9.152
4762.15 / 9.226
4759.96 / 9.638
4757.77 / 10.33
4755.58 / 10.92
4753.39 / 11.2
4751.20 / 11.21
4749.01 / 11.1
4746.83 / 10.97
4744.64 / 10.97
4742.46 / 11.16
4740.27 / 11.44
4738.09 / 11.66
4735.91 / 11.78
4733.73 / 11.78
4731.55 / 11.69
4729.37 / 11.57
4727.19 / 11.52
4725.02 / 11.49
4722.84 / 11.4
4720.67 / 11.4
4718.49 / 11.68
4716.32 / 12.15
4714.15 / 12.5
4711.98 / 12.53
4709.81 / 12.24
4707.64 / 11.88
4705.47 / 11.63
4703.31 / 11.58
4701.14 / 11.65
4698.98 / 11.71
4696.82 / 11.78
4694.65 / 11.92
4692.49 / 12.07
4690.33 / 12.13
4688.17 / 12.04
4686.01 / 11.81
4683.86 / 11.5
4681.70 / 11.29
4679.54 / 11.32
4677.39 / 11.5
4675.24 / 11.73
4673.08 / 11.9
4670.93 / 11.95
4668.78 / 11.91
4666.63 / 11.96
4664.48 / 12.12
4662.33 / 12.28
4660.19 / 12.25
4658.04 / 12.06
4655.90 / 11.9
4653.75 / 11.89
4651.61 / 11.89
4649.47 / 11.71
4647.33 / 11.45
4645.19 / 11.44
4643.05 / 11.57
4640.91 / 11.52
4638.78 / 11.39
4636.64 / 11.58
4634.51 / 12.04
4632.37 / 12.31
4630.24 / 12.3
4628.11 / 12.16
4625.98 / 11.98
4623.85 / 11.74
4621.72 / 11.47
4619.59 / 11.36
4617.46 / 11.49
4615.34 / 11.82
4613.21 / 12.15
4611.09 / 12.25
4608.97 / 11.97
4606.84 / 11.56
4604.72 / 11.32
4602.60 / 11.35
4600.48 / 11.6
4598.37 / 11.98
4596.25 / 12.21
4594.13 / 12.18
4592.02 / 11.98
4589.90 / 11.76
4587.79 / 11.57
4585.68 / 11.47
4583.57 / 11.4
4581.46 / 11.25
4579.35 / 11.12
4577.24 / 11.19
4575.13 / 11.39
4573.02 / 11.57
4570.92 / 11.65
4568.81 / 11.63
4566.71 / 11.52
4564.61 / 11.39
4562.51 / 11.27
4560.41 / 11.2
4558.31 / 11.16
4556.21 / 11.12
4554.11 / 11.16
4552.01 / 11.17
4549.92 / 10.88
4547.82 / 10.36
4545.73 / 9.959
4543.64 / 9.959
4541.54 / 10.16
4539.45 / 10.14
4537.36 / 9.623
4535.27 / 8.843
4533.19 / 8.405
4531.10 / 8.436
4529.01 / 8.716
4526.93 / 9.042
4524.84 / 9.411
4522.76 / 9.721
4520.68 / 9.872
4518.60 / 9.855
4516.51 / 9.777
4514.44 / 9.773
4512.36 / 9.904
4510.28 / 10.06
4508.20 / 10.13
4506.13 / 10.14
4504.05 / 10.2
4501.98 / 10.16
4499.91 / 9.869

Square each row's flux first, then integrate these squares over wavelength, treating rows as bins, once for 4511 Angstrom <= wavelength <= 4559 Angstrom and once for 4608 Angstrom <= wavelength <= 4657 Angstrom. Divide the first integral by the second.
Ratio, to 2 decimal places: 0.69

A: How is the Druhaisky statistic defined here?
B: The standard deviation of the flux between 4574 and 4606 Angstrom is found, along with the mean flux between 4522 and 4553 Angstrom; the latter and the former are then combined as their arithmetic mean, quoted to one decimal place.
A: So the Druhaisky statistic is 5.0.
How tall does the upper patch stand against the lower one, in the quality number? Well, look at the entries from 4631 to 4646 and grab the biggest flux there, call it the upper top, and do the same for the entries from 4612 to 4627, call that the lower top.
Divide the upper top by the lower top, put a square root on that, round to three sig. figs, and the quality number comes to 1.01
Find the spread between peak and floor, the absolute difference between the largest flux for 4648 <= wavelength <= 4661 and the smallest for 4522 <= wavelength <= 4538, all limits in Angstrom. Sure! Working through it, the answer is 3.8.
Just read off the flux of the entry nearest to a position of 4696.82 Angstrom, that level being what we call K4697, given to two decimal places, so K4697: 11.78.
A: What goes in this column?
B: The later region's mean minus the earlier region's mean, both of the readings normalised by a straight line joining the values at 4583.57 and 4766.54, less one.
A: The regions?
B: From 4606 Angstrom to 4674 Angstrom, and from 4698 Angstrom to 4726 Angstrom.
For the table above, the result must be 0.10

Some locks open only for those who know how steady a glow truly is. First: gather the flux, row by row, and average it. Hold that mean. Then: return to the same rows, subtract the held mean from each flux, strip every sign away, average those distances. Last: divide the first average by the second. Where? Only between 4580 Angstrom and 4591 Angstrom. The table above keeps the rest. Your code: 82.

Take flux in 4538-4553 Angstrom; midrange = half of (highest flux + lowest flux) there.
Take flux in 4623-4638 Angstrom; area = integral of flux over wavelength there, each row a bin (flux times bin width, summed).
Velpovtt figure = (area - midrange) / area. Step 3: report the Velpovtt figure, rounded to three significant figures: 0.941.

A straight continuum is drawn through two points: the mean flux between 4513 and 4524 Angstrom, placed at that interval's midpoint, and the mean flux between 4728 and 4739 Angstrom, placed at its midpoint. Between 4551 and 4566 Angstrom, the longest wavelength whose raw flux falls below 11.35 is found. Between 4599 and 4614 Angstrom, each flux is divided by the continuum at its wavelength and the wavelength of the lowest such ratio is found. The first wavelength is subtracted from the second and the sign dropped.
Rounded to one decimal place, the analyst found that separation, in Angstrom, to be 42.2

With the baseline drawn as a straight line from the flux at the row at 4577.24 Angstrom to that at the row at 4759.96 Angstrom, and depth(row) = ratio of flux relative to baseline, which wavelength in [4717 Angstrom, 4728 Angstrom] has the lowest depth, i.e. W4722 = 4720.67 Angstrom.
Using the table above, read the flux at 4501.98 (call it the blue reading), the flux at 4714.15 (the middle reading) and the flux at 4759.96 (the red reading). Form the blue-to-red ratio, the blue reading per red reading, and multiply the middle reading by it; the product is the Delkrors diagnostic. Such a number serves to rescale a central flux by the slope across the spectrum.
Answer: 13.2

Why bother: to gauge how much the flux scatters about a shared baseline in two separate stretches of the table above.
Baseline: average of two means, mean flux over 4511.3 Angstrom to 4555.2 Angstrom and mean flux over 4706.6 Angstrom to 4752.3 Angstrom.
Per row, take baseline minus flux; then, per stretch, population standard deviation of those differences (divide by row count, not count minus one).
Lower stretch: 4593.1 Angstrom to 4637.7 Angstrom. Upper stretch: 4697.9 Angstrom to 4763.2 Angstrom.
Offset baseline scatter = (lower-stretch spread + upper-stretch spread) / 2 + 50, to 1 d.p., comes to 50.5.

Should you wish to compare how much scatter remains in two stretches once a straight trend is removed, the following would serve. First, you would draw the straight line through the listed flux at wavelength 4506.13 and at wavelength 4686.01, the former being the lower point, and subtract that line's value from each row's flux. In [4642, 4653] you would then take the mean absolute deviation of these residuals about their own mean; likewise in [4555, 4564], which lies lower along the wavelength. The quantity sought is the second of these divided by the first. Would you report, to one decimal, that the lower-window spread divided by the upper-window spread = 0.2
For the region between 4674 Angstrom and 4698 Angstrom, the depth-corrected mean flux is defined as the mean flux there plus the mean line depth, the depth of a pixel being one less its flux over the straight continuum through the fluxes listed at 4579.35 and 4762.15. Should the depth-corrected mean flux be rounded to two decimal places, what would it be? 11.56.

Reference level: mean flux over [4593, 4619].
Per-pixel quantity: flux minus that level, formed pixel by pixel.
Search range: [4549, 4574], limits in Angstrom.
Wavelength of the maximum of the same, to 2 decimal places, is 4570.92 Angstrom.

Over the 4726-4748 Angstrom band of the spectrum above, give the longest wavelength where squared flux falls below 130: 4746.83 Angstrom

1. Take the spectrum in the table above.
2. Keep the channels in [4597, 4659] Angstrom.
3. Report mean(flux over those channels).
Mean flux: 11.8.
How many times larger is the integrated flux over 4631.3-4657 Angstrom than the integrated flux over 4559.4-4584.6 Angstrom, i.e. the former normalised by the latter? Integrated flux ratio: 1.05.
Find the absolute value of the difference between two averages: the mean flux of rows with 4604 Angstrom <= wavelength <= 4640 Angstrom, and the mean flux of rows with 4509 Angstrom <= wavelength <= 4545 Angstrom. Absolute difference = 2.3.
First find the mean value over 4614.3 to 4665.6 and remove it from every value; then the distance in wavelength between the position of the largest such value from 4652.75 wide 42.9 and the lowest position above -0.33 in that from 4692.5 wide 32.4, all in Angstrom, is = 45.0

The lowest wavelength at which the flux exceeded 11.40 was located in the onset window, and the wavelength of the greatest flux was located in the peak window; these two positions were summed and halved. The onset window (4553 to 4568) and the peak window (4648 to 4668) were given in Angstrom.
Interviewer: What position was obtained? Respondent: 4614.5 Angstrom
